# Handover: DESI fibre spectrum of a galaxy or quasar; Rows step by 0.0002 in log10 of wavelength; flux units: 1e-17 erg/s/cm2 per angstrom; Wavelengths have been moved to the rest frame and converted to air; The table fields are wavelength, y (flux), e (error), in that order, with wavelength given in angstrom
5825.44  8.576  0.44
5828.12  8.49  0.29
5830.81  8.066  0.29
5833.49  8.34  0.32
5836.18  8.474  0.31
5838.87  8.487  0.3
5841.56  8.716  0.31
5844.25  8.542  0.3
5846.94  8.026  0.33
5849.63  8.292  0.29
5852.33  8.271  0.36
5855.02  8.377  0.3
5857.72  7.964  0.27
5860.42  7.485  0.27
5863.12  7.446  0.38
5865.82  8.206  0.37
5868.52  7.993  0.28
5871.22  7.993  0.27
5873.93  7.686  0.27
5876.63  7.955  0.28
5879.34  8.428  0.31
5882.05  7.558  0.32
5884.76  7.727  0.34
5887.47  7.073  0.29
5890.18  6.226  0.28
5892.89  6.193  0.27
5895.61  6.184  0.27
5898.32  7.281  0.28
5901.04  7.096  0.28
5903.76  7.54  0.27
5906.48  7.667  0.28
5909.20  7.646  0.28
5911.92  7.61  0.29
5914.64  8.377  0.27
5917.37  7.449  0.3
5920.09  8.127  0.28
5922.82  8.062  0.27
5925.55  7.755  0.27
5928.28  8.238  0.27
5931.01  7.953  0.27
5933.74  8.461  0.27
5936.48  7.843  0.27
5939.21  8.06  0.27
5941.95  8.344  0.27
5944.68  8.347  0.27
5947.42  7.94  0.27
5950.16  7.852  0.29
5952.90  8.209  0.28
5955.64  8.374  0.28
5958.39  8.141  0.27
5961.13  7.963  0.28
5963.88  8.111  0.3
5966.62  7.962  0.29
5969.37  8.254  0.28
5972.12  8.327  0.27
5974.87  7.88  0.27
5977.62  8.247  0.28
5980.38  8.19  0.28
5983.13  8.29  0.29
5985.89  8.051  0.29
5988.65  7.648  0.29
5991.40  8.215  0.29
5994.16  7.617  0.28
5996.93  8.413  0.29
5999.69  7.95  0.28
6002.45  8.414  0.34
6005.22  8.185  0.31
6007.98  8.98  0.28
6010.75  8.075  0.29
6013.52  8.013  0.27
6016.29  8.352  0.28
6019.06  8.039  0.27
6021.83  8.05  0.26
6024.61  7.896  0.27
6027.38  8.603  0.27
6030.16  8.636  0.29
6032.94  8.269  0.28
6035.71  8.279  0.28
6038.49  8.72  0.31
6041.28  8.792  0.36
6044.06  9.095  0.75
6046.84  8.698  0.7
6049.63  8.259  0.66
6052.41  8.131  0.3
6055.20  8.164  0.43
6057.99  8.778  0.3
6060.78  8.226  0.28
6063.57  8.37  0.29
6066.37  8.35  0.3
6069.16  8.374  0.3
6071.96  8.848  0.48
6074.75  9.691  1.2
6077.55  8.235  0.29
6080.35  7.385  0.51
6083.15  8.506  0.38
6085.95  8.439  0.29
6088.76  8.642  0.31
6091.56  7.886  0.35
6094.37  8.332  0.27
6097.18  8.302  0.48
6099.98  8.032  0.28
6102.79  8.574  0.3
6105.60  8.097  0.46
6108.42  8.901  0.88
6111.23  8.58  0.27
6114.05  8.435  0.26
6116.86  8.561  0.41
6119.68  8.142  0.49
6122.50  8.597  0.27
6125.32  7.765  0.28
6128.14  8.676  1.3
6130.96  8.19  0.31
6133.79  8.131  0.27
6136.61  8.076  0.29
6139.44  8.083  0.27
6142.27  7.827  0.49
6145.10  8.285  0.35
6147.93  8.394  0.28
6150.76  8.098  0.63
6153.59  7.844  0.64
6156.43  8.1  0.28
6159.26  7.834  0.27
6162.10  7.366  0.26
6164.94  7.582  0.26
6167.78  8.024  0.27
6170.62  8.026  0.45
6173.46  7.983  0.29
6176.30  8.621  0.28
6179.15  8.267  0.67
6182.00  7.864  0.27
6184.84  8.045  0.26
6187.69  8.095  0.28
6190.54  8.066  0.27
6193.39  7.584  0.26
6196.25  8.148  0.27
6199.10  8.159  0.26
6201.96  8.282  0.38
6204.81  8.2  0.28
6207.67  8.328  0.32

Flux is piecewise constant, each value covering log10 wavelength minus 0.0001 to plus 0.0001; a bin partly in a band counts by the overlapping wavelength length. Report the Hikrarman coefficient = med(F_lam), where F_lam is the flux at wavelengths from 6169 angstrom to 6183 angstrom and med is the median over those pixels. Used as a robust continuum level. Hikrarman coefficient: 8.03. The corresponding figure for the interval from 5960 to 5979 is 8.11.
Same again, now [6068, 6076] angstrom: 8.85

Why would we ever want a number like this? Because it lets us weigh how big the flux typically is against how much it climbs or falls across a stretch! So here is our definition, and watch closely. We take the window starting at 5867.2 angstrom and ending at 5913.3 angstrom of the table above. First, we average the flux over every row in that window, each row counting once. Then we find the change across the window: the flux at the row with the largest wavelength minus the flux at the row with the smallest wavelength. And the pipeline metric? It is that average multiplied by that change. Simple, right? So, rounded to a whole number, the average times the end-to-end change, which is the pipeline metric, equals -3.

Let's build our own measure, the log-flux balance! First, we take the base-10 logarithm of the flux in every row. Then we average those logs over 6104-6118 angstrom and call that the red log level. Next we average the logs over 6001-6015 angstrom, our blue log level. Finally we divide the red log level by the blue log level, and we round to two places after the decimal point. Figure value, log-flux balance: 1.01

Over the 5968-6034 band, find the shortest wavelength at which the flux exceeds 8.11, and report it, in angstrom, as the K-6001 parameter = 5969.37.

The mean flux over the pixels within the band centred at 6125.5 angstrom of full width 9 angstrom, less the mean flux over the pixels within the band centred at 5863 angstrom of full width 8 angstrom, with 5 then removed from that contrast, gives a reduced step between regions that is -4.4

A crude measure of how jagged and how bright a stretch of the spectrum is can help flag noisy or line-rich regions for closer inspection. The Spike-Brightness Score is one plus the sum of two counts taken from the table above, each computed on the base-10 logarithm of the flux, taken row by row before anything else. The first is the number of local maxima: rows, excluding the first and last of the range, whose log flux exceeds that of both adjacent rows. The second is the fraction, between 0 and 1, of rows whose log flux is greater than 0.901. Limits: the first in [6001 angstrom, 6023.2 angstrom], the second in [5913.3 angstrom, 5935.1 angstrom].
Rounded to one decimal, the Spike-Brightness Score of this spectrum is 3.6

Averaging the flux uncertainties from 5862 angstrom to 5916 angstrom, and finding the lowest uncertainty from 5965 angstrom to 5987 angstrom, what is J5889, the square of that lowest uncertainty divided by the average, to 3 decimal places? 0.248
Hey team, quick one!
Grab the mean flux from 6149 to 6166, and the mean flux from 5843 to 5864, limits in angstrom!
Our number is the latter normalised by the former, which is 1.03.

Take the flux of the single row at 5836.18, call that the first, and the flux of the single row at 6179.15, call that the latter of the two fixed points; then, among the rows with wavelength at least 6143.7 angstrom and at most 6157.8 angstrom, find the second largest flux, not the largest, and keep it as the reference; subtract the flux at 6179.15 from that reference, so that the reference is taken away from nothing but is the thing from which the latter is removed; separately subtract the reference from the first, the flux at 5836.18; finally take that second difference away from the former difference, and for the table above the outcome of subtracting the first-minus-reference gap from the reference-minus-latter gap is -0.2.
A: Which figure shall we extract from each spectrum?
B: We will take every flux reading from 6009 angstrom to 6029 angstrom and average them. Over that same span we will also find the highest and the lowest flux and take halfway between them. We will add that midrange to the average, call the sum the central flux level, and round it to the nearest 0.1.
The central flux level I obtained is 16.4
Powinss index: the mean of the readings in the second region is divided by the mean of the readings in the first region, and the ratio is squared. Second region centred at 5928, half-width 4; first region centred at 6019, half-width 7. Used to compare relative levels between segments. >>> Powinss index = 0.98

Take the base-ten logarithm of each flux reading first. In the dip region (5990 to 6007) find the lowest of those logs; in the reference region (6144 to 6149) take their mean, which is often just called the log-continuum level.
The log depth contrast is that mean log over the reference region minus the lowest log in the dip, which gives 0.039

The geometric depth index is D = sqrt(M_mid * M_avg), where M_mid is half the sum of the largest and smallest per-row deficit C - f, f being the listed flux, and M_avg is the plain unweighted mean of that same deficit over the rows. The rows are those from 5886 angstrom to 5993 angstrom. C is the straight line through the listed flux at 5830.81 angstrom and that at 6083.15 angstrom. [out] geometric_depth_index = 0.6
